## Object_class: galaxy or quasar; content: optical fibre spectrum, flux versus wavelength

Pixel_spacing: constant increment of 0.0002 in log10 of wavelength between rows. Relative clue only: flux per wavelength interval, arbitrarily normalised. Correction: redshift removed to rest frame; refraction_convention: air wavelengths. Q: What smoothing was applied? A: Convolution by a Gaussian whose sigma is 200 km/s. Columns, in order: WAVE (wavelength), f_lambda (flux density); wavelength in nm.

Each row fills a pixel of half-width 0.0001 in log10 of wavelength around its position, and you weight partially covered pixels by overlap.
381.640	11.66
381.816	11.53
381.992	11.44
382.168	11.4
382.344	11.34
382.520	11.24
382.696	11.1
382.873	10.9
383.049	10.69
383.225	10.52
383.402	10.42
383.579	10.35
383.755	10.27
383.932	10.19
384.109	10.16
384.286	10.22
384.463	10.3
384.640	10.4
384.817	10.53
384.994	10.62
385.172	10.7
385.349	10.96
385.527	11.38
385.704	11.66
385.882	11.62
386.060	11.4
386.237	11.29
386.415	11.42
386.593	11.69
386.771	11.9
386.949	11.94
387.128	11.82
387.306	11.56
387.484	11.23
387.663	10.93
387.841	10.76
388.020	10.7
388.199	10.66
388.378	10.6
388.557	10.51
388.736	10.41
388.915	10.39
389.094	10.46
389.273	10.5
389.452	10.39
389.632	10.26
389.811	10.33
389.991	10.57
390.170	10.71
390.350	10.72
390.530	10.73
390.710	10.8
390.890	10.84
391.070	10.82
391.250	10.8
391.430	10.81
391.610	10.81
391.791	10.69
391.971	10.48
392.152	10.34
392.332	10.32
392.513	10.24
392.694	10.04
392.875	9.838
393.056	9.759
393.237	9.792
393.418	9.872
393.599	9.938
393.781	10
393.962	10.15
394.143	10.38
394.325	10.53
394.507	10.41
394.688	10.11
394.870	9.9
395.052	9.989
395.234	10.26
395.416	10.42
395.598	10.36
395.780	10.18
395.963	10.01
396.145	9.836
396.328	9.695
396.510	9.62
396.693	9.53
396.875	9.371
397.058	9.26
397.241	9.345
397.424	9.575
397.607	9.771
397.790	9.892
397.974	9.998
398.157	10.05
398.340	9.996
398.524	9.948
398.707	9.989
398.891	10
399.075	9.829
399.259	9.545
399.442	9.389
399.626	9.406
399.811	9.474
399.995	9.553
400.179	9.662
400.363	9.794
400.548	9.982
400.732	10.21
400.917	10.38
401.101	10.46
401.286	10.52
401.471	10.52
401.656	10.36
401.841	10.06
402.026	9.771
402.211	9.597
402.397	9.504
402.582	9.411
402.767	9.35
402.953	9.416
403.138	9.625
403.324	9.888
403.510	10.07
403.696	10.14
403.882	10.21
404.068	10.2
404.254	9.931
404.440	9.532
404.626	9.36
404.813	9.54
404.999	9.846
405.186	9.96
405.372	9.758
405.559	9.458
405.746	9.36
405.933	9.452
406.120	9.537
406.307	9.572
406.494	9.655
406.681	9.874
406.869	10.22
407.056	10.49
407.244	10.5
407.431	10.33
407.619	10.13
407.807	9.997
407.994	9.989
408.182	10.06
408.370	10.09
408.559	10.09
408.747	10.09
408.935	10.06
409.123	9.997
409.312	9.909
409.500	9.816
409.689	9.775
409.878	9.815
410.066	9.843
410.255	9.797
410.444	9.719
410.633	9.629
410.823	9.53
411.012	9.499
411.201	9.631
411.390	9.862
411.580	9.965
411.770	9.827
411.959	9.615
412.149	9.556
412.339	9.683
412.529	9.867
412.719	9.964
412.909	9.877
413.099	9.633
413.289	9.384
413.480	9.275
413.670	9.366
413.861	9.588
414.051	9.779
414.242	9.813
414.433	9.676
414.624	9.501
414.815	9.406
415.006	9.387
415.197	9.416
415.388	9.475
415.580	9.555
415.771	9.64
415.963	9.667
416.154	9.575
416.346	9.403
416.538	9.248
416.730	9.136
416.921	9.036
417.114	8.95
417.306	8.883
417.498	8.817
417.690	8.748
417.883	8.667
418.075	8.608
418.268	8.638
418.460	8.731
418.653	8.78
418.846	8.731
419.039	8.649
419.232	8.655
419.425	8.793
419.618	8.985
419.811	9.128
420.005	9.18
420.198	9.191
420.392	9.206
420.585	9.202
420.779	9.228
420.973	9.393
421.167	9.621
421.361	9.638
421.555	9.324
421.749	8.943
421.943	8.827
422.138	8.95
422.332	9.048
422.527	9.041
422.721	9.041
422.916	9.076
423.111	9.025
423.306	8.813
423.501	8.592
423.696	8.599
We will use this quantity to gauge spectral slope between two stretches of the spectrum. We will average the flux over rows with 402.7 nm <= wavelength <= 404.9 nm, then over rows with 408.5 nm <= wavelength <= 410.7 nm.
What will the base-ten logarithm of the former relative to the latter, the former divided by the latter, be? -0.005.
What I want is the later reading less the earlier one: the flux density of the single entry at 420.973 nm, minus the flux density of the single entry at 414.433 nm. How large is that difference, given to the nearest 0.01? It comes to -0.28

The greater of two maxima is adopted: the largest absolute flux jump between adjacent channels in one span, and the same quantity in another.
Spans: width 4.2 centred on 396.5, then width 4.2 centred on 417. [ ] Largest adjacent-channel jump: 0.30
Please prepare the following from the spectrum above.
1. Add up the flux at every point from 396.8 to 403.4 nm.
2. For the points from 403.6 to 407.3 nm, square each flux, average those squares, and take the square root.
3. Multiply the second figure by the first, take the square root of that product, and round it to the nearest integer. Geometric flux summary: 59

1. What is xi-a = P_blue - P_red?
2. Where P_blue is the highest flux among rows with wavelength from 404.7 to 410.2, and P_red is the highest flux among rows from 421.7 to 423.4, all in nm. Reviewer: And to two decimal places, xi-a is 1.42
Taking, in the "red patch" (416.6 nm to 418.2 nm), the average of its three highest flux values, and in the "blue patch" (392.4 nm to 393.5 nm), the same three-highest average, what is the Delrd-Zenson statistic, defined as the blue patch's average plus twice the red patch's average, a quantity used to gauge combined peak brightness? 28.1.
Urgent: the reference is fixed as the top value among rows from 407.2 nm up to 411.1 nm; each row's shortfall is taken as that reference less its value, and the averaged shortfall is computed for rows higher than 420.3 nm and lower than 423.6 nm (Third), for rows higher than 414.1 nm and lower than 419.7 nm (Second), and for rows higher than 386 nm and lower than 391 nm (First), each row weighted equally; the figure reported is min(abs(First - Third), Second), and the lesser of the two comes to 1.4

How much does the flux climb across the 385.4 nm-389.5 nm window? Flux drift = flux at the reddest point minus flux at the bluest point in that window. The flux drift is -1.0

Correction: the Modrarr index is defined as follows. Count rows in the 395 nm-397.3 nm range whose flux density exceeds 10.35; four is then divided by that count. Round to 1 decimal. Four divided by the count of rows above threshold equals 2.0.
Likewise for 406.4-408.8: 2.0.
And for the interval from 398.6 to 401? 4.0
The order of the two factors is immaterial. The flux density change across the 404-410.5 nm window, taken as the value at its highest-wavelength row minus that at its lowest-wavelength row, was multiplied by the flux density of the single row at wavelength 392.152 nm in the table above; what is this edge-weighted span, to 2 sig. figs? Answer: -5.0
